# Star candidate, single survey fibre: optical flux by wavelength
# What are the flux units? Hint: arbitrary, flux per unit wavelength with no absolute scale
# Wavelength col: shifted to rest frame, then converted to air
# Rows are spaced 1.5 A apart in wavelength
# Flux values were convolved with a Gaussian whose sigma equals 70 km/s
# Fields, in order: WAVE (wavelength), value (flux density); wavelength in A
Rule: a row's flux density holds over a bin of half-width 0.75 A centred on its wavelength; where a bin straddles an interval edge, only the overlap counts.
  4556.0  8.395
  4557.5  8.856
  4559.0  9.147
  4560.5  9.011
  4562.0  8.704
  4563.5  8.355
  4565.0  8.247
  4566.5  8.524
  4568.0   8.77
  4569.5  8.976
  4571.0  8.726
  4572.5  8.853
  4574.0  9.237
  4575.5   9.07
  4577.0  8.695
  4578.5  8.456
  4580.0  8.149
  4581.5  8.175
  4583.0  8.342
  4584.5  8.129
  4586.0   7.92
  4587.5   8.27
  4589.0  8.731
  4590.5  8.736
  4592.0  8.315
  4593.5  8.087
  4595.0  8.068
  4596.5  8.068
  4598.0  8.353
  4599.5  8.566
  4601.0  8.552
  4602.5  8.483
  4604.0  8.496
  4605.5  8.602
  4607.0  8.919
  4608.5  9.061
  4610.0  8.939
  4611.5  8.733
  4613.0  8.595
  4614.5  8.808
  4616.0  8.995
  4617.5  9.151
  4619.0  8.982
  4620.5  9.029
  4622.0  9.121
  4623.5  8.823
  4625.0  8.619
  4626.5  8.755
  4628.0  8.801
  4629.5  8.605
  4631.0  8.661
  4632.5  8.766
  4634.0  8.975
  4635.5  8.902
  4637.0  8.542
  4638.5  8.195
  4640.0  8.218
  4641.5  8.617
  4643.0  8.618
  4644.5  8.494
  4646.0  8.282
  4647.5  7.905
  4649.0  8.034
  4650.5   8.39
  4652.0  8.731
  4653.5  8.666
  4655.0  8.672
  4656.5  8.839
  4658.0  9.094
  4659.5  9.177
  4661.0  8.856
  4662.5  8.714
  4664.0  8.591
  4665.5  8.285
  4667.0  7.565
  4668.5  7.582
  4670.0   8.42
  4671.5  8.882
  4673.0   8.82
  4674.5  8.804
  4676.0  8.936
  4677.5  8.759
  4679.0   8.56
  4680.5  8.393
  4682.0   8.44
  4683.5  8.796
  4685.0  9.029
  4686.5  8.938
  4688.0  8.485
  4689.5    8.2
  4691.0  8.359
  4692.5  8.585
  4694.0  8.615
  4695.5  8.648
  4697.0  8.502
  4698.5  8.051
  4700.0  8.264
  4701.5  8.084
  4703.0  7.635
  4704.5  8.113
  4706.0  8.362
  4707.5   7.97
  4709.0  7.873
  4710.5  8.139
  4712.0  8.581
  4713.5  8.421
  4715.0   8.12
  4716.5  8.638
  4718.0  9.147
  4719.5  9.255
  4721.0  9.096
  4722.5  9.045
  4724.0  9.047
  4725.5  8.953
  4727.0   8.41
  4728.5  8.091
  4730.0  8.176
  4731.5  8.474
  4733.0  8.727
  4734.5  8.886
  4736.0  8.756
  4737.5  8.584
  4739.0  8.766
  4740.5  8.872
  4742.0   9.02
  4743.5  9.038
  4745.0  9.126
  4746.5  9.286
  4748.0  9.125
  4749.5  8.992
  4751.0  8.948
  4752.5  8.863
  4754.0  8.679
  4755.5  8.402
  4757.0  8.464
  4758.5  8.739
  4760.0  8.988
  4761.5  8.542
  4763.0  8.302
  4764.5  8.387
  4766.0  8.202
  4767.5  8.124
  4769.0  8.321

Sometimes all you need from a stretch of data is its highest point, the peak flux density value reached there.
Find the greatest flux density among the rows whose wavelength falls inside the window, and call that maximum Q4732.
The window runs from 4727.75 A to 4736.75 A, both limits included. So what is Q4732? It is 8.886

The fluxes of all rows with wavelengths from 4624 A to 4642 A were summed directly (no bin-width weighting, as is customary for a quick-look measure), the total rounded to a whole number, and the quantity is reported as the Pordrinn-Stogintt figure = 104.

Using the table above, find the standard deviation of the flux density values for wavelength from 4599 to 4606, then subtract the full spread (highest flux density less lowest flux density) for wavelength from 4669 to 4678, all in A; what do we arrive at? -0.47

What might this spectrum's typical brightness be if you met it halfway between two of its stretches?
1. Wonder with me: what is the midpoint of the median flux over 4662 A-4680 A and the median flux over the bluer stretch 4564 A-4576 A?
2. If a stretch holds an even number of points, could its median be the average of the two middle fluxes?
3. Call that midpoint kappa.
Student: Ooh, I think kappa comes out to 8.73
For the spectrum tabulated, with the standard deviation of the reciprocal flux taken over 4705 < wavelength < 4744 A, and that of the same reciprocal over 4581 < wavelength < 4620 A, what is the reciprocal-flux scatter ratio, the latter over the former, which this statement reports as 0.88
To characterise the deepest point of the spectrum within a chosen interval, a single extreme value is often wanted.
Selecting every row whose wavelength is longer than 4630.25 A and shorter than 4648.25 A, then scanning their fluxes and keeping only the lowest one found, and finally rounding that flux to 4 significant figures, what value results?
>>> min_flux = 7.905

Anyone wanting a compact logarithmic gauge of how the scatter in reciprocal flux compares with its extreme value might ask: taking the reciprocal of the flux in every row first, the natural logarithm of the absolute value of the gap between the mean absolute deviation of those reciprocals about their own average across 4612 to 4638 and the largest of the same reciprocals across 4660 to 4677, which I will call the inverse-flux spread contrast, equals -2.04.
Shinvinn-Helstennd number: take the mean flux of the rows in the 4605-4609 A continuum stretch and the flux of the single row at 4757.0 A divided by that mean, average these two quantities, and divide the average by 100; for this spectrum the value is 0.0491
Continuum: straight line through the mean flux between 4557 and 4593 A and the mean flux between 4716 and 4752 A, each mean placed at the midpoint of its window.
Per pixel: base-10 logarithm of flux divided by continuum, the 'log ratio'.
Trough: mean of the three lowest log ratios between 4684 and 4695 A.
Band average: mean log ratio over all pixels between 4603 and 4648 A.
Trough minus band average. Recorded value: -0.02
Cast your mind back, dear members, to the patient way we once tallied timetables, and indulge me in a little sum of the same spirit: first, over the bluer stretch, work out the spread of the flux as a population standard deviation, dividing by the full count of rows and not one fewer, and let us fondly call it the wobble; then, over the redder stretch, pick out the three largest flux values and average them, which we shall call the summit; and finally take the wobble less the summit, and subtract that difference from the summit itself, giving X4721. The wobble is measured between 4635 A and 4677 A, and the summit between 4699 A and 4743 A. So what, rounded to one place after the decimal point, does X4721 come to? 17.9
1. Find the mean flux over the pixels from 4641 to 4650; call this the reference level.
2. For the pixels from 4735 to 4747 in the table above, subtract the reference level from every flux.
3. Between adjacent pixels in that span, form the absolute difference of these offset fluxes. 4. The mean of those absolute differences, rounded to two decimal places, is 0.12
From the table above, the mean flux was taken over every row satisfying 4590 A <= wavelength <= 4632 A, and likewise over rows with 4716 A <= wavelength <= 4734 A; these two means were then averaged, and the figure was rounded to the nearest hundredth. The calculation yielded 8.72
